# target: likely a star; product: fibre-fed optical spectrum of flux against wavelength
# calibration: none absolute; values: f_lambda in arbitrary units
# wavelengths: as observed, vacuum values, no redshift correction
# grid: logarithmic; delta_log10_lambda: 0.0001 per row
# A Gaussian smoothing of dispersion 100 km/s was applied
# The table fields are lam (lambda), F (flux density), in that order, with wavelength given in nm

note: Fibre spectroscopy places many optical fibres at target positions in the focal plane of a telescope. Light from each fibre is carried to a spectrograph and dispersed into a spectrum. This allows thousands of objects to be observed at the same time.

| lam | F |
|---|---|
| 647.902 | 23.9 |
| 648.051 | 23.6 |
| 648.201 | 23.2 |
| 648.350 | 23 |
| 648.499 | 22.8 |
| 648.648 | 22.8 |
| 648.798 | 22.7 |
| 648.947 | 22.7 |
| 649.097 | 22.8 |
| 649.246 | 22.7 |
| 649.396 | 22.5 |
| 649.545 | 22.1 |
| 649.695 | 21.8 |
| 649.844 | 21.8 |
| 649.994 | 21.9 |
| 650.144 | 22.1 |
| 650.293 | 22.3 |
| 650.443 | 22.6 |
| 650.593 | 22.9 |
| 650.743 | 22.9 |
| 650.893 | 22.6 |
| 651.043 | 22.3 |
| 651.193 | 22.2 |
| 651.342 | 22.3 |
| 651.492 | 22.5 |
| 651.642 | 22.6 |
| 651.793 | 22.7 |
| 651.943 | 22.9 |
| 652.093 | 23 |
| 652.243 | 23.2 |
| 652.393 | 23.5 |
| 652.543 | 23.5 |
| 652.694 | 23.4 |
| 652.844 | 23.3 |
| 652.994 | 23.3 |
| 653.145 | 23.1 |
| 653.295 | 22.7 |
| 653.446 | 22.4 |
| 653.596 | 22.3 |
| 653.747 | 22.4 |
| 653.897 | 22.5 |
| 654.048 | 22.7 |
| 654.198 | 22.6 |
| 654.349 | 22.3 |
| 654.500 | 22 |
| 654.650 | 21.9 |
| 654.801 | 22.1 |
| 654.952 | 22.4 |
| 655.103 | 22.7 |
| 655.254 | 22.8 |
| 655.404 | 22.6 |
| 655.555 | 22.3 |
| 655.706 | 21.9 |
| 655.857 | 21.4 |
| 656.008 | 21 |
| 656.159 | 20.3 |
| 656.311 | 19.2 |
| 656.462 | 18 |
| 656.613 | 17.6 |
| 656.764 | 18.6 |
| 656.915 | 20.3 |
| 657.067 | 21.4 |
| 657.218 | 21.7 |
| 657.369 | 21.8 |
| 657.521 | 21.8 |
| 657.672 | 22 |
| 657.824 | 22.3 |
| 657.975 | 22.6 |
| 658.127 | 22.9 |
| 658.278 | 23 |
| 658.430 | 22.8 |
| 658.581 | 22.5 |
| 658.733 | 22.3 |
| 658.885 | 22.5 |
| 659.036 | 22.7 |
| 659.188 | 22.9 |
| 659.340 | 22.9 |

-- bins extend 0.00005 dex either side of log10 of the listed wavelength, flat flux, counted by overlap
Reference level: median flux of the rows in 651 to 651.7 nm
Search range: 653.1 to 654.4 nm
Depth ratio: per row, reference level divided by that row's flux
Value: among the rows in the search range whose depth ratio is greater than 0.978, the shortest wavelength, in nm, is 653.295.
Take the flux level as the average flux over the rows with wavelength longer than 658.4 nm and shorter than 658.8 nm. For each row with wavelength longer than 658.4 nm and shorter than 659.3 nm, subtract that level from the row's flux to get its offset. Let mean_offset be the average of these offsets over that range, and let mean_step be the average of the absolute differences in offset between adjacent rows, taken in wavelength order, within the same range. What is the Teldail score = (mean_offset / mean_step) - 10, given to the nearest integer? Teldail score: -10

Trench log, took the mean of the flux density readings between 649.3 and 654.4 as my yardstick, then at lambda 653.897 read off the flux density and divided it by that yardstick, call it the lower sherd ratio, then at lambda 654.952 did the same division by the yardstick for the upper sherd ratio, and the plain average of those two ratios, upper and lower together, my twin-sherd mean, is 0.99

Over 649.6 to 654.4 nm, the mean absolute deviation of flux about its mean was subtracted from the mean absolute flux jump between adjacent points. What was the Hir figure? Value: -0.22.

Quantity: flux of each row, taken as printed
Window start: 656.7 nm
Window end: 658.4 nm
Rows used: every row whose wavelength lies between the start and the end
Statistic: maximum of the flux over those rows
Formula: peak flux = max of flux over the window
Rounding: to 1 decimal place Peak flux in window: 23.0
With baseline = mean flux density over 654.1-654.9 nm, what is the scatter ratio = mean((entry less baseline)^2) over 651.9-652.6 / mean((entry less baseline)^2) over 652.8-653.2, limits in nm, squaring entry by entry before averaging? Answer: 1.0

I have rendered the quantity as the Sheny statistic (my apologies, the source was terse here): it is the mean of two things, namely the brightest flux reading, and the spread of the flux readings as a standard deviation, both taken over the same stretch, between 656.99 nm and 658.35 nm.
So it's 11.8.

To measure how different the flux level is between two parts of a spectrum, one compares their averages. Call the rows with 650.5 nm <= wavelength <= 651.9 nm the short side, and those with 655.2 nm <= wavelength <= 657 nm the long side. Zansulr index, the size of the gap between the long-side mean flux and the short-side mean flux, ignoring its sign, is 2.1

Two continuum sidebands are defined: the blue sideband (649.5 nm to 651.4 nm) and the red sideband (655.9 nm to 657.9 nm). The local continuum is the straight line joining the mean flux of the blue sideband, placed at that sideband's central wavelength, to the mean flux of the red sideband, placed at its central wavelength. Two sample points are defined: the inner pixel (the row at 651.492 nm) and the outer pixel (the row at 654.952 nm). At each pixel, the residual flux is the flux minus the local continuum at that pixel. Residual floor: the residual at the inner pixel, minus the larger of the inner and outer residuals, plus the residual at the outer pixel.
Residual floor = 0.50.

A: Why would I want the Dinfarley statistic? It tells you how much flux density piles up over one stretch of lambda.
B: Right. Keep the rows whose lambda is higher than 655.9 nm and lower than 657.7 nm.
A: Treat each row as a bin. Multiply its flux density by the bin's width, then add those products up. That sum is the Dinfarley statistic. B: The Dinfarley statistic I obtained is 37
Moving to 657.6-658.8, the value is 27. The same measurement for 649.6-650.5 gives 20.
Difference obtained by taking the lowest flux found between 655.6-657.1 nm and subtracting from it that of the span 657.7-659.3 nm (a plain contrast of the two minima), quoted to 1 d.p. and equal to -4.7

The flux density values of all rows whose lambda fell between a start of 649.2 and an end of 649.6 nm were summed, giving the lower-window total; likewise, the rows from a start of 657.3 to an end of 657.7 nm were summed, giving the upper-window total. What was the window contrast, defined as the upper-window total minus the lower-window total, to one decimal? -1.7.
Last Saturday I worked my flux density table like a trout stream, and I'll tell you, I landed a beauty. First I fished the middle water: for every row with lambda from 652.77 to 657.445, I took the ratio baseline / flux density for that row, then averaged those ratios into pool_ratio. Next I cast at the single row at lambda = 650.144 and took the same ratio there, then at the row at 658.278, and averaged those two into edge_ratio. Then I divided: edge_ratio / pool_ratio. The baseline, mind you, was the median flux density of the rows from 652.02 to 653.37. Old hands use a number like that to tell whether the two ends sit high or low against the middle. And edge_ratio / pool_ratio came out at 0.96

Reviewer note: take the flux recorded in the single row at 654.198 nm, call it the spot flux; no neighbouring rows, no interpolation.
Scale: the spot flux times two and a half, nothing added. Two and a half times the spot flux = 56.5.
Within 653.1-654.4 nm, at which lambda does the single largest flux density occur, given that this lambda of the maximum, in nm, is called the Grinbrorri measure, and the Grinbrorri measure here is 653.145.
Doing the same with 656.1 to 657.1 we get 657.067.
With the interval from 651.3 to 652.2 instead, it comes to 652.093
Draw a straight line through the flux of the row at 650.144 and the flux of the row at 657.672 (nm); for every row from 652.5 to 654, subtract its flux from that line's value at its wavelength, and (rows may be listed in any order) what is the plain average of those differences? -0.8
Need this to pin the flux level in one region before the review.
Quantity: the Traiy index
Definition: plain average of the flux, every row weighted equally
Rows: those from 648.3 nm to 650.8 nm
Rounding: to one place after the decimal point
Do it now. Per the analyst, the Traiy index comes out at 22.5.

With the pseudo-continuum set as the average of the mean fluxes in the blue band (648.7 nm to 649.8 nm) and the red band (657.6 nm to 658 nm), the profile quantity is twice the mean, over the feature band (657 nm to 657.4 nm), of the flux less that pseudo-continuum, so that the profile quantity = -1.5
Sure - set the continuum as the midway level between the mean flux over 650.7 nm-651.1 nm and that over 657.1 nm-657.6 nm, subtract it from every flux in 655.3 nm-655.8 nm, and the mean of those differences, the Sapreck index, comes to 0.1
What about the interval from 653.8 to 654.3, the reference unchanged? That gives 0.4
